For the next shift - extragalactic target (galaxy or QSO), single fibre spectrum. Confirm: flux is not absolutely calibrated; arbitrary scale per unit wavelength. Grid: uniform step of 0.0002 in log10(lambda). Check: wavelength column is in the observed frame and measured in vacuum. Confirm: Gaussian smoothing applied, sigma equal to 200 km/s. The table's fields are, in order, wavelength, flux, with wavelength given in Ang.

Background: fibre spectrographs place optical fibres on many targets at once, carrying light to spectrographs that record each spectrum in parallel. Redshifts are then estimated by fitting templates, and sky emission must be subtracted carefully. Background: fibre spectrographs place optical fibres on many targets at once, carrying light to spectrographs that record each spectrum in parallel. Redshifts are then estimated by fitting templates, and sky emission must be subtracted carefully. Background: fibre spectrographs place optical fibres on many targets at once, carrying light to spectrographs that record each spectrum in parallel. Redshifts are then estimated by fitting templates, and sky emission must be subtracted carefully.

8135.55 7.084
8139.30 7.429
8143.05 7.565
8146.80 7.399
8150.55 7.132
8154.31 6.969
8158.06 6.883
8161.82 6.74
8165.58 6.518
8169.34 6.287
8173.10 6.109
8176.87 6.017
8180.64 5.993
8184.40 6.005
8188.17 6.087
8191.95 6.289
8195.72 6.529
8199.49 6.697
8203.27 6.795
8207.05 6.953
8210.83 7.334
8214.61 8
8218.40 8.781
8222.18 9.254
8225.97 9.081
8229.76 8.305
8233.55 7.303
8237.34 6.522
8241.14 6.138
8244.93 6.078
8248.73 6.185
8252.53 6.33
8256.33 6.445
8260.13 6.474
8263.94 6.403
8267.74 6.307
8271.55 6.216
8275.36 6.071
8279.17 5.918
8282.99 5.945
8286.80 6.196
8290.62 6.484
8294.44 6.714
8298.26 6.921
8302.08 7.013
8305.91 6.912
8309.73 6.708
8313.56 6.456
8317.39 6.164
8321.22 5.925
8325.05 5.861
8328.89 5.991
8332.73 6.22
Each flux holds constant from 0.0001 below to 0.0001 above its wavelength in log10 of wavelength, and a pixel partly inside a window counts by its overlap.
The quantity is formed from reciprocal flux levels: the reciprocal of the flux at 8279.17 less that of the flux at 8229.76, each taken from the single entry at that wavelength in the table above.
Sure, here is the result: 0.049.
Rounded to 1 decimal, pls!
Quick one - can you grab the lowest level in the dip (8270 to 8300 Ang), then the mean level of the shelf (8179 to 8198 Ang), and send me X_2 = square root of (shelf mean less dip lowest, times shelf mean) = 1.3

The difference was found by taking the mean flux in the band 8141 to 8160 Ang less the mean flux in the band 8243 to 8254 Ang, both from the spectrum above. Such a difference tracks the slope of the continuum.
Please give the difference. 1.0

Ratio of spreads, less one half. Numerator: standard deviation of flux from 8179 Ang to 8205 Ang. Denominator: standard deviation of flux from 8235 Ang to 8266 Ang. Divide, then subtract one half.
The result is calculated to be 1.5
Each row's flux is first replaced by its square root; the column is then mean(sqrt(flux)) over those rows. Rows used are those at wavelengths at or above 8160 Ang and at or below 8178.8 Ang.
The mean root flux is 2.5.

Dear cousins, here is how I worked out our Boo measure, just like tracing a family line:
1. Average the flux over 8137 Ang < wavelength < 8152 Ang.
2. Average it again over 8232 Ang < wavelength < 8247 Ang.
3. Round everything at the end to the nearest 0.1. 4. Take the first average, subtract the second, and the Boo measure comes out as 0.9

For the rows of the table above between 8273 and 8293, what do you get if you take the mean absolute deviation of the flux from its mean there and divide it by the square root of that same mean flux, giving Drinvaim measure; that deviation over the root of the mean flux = 0.070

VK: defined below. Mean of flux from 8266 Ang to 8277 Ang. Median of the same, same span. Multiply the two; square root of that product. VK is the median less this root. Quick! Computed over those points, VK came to 0.009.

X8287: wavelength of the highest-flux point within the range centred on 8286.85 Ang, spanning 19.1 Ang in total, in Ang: 8294.44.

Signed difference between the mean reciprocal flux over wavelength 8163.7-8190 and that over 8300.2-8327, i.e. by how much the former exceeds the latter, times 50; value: 0.3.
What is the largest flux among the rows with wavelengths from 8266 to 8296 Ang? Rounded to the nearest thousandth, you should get 6.714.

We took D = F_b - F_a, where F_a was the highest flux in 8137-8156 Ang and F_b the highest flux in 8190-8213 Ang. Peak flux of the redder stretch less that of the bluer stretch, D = -0.2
